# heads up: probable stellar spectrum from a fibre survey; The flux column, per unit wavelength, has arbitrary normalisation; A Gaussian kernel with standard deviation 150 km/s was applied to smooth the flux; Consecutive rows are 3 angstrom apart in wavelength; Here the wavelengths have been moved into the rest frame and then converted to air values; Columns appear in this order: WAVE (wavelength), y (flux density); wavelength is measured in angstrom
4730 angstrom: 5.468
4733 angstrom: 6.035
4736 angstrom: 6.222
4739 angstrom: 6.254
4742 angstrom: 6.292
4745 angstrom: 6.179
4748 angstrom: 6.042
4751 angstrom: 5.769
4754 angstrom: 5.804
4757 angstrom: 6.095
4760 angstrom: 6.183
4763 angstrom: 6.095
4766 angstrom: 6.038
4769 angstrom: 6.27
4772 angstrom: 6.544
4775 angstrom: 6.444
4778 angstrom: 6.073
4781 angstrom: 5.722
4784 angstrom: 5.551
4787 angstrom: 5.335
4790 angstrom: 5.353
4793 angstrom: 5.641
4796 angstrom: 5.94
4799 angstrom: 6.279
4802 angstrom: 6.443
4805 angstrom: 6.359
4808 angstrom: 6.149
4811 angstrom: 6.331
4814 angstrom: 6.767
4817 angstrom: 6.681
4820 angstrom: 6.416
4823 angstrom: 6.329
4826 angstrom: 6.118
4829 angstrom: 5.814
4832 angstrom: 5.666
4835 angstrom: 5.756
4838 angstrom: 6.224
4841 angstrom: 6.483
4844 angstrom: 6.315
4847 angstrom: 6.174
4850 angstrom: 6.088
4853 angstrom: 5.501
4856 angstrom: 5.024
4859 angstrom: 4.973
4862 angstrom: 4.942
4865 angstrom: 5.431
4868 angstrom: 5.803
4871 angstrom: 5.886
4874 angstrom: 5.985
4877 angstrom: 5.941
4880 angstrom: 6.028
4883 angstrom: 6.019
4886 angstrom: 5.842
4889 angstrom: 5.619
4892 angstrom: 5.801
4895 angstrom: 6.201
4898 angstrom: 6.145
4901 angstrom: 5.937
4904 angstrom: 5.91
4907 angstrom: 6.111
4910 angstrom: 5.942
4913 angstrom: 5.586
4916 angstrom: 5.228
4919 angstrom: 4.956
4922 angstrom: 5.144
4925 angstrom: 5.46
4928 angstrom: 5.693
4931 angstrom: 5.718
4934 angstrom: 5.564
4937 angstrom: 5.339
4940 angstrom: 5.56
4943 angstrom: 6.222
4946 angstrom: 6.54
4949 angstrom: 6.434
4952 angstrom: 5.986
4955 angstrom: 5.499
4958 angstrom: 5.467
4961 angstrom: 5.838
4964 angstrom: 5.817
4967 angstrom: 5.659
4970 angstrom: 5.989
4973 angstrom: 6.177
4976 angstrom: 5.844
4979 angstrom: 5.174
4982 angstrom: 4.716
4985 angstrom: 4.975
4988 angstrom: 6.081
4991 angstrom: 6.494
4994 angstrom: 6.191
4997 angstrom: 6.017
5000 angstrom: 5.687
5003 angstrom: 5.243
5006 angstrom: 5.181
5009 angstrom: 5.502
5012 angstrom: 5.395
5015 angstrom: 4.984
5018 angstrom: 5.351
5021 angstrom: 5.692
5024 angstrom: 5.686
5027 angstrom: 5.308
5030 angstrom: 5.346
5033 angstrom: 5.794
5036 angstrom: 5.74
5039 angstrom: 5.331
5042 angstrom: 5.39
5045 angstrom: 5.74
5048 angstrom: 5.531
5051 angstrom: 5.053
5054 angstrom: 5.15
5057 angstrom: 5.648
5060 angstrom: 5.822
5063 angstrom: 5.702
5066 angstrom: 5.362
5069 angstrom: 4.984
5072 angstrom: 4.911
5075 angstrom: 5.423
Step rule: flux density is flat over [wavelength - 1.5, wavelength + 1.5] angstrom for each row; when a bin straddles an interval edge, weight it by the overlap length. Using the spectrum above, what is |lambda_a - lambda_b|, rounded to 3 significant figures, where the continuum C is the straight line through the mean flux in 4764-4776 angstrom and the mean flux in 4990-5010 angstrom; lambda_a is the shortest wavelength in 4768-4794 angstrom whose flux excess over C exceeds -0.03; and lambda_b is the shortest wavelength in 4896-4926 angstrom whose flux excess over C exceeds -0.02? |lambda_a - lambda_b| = 126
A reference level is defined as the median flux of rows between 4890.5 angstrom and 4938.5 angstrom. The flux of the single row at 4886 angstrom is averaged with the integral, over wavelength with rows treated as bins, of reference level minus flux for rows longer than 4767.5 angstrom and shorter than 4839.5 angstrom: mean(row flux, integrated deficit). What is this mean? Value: -11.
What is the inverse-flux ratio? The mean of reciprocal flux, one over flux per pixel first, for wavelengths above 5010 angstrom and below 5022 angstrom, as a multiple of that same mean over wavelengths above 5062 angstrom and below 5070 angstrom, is 1.00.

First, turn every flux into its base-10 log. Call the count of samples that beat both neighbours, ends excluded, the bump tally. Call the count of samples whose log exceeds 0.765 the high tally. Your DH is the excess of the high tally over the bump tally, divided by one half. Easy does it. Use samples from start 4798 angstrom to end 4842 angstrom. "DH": 20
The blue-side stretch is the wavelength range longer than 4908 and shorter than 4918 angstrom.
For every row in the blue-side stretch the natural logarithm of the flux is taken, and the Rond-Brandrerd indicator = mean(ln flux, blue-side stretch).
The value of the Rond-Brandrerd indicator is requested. 1.72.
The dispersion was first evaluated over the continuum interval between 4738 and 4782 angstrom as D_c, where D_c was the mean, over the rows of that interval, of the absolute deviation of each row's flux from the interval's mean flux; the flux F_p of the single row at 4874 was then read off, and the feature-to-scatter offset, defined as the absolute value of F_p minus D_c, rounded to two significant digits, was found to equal 5.8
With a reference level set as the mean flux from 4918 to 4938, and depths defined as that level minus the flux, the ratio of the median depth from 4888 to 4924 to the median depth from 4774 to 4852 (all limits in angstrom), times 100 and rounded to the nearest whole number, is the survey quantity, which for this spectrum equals 59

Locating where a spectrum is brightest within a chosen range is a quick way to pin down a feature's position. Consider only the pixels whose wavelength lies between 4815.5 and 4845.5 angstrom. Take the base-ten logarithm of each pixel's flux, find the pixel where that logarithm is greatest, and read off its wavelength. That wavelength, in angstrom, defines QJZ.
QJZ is 4817 angstrom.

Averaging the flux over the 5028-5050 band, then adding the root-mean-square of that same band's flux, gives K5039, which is 11.1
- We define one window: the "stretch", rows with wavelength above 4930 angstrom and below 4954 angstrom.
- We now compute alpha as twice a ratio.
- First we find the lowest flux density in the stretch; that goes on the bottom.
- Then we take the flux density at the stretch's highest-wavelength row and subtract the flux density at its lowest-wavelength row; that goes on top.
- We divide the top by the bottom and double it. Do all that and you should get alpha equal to 0.1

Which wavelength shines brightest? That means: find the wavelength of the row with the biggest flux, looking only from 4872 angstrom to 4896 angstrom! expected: 4895 angstrom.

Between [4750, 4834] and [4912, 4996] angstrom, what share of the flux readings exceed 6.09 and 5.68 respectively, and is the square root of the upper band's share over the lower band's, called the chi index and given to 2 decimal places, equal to 0.94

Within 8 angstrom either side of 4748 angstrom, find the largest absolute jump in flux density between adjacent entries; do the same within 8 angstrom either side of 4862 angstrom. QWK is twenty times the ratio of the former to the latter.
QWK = 11.2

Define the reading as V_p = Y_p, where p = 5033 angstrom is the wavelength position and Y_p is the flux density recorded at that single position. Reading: 5.794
